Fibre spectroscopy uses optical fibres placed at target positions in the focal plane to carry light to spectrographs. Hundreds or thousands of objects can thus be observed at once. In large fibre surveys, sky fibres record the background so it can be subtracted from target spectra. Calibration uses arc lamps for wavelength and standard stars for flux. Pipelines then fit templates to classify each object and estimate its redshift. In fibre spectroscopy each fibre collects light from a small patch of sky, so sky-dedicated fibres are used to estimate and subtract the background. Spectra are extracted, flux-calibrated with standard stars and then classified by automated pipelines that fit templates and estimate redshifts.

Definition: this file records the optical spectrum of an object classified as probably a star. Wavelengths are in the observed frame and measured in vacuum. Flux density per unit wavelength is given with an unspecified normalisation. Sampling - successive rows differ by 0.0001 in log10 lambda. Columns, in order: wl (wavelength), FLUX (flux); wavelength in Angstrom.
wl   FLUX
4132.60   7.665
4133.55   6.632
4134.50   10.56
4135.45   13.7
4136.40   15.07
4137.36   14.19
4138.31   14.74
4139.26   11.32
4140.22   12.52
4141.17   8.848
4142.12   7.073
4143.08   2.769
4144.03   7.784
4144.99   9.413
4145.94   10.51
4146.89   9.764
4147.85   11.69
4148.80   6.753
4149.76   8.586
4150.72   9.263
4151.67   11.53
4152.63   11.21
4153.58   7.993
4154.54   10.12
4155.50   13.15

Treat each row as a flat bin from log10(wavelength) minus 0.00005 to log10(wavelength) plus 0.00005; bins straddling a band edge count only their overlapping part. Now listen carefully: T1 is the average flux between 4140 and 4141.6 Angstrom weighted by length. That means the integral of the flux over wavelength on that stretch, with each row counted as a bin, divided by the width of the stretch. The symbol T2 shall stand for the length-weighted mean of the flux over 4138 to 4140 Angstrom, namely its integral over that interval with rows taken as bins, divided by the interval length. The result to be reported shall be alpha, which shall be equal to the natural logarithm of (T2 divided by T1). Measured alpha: 0.2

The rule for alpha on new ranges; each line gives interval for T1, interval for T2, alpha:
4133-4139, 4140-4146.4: -0.4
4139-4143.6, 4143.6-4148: 0.1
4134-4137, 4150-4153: -0.2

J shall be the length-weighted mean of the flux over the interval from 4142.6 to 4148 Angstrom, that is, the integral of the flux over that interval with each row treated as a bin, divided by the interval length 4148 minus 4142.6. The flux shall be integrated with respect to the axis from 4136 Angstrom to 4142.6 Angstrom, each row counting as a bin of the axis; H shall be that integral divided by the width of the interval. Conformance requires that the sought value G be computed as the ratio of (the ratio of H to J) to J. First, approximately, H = 11.9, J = 8.5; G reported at 0.17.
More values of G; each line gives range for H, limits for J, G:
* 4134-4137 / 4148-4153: 0.14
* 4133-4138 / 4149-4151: 0.17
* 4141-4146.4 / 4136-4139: 0.04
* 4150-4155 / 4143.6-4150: 0.12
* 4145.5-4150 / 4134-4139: 0.05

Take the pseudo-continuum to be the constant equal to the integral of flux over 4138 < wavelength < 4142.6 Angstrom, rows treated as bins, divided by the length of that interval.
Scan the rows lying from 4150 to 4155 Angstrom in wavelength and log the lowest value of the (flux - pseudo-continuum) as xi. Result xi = -2.8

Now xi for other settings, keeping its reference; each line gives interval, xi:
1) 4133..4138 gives -4.1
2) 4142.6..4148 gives -8.0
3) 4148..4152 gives -4.0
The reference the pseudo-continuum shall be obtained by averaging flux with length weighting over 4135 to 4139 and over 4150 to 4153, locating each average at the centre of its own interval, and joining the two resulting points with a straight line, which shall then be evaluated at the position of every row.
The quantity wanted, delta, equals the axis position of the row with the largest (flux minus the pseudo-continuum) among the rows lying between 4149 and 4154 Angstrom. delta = 4151.67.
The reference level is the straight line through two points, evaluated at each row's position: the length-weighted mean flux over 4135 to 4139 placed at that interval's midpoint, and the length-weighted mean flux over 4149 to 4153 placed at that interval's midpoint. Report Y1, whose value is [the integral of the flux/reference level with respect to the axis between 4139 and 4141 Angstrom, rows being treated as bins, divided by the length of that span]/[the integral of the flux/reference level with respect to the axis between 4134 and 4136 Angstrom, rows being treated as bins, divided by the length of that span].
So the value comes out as 1.05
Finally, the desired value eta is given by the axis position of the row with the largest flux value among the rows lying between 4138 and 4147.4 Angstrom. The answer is 4138.31 Angstrom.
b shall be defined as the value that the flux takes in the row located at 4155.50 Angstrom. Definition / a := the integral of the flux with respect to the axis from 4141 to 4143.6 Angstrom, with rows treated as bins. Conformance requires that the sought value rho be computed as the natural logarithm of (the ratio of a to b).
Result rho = 0.2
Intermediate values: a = 15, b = 13.15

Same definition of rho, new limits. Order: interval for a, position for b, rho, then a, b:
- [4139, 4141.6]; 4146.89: 1.1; 28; 9.764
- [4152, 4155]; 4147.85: 0.9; 30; 11.69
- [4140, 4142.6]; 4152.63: 0.8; 24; 11.21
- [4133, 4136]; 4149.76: 1.3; 31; 8.586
